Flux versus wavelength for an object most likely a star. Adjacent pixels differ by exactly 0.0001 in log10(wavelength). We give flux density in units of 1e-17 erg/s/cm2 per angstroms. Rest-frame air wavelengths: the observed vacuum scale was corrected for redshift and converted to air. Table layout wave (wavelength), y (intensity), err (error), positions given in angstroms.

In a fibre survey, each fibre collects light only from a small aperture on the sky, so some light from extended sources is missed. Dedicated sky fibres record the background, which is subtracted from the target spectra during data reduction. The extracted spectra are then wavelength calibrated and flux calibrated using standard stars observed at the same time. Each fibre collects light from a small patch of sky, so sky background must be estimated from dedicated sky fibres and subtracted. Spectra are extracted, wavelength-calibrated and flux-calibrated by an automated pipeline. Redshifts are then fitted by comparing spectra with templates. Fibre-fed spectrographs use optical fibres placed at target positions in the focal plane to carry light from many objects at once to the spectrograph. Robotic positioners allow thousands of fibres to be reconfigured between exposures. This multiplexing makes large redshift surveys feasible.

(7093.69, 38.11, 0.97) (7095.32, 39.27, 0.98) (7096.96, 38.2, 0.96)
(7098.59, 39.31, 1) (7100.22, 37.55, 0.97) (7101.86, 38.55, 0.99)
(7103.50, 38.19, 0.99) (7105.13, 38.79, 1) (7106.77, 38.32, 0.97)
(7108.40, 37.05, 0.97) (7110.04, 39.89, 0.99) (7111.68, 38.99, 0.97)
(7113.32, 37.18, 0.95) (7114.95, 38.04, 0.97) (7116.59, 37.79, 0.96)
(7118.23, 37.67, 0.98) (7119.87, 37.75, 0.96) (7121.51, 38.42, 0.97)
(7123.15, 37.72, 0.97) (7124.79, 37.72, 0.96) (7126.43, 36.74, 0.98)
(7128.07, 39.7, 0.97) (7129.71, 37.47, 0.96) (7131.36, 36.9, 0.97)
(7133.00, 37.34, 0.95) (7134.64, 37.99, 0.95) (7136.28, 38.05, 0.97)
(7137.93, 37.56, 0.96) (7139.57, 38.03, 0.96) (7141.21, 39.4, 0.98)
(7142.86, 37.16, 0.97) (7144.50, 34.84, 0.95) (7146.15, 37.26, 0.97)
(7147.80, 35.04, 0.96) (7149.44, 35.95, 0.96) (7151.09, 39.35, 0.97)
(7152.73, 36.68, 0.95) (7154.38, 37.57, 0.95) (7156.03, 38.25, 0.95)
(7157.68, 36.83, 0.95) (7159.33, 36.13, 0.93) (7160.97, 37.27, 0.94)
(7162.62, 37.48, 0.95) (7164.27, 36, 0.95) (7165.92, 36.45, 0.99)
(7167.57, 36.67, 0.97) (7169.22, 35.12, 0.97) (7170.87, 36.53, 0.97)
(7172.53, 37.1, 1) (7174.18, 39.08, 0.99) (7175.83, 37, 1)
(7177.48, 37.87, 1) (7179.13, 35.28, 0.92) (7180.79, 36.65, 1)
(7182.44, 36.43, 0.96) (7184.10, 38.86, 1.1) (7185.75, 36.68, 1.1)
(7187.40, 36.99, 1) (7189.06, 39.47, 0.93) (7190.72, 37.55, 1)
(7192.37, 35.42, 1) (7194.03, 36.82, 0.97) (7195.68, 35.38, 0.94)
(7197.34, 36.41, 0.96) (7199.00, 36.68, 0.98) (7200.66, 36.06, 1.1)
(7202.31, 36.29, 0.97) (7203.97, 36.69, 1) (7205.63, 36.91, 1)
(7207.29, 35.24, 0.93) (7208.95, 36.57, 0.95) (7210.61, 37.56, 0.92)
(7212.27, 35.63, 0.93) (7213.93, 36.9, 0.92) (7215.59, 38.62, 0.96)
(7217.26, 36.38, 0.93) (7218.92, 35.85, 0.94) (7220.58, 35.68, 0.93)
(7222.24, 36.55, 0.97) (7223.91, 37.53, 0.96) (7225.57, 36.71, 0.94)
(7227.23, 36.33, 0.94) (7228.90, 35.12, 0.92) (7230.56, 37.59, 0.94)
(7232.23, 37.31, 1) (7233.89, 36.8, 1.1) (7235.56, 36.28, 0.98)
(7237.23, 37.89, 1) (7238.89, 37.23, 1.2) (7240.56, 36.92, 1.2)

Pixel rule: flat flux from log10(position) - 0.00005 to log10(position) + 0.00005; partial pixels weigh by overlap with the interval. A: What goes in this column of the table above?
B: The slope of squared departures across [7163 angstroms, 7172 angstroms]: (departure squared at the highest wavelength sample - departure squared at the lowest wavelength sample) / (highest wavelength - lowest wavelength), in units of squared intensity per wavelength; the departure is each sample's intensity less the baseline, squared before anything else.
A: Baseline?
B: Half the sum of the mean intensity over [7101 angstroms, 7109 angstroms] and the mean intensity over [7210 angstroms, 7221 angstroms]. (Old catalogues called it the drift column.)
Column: -0.19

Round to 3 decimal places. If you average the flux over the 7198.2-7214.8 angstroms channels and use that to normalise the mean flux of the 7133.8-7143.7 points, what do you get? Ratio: 1.043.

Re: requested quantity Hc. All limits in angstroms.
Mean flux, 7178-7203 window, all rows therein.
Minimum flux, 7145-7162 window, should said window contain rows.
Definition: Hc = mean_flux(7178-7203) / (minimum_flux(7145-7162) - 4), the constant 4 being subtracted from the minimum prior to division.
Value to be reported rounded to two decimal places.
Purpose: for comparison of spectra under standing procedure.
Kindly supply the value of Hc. 1.18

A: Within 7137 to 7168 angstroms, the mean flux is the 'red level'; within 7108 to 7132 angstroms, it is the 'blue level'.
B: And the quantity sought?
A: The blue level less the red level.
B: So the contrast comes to 0.9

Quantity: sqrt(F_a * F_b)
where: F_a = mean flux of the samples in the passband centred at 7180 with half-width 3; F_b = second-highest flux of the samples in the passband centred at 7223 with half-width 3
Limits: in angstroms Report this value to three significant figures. 36.6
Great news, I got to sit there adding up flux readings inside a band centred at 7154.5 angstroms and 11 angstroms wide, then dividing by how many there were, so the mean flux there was 37.3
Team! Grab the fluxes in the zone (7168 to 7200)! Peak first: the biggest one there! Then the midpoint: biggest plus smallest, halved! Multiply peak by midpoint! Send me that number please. 1472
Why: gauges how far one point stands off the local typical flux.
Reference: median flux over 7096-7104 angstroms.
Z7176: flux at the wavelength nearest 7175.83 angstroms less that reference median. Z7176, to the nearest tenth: -1.2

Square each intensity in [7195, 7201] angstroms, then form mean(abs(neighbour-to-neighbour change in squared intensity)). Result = 46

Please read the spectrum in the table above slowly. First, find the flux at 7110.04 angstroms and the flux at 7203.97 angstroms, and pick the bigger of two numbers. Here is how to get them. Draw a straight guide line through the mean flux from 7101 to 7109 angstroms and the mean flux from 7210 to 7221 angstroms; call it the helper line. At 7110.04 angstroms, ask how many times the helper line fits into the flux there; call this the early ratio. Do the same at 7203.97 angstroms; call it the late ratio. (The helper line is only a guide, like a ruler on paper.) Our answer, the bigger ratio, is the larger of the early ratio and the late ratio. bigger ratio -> 1.05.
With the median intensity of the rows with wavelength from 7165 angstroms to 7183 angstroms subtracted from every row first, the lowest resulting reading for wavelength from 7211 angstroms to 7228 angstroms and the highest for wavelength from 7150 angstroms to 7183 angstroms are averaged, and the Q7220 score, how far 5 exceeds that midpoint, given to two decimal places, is 4.16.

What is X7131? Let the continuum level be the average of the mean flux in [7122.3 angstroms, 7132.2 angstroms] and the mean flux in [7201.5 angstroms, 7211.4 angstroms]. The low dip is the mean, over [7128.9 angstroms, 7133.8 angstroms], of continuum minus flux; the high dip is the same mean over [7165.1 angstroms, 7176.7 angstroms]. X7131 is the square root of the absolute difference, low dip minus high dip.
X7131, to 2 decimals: 0.62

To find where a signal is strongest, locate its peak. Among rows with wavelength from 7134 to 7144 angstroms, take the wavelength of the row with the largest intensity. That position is 7141.21 angstroms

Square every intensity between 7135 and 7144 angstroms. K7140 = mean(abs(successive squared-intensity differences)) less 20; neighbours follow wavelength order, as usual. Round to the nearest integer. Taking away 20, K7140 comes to 68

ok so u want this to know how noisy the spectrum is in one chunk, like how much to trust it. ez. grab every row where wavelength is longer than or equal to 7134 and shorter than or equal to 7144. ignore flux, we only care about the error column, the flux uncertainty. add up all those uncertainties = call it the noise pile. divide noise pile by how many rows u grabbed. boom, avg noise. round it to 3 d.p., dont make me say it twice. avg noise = 0.965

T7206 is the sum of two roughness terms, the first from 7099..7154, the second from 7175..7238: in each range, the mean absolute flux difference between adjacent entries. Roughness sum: 2.38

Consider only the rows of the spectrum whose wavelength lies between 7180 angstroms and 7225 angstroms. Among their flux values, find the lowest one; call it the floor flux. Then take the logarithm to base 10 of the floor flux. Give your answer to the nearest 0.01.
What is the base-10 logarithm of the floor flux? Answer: 1.55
